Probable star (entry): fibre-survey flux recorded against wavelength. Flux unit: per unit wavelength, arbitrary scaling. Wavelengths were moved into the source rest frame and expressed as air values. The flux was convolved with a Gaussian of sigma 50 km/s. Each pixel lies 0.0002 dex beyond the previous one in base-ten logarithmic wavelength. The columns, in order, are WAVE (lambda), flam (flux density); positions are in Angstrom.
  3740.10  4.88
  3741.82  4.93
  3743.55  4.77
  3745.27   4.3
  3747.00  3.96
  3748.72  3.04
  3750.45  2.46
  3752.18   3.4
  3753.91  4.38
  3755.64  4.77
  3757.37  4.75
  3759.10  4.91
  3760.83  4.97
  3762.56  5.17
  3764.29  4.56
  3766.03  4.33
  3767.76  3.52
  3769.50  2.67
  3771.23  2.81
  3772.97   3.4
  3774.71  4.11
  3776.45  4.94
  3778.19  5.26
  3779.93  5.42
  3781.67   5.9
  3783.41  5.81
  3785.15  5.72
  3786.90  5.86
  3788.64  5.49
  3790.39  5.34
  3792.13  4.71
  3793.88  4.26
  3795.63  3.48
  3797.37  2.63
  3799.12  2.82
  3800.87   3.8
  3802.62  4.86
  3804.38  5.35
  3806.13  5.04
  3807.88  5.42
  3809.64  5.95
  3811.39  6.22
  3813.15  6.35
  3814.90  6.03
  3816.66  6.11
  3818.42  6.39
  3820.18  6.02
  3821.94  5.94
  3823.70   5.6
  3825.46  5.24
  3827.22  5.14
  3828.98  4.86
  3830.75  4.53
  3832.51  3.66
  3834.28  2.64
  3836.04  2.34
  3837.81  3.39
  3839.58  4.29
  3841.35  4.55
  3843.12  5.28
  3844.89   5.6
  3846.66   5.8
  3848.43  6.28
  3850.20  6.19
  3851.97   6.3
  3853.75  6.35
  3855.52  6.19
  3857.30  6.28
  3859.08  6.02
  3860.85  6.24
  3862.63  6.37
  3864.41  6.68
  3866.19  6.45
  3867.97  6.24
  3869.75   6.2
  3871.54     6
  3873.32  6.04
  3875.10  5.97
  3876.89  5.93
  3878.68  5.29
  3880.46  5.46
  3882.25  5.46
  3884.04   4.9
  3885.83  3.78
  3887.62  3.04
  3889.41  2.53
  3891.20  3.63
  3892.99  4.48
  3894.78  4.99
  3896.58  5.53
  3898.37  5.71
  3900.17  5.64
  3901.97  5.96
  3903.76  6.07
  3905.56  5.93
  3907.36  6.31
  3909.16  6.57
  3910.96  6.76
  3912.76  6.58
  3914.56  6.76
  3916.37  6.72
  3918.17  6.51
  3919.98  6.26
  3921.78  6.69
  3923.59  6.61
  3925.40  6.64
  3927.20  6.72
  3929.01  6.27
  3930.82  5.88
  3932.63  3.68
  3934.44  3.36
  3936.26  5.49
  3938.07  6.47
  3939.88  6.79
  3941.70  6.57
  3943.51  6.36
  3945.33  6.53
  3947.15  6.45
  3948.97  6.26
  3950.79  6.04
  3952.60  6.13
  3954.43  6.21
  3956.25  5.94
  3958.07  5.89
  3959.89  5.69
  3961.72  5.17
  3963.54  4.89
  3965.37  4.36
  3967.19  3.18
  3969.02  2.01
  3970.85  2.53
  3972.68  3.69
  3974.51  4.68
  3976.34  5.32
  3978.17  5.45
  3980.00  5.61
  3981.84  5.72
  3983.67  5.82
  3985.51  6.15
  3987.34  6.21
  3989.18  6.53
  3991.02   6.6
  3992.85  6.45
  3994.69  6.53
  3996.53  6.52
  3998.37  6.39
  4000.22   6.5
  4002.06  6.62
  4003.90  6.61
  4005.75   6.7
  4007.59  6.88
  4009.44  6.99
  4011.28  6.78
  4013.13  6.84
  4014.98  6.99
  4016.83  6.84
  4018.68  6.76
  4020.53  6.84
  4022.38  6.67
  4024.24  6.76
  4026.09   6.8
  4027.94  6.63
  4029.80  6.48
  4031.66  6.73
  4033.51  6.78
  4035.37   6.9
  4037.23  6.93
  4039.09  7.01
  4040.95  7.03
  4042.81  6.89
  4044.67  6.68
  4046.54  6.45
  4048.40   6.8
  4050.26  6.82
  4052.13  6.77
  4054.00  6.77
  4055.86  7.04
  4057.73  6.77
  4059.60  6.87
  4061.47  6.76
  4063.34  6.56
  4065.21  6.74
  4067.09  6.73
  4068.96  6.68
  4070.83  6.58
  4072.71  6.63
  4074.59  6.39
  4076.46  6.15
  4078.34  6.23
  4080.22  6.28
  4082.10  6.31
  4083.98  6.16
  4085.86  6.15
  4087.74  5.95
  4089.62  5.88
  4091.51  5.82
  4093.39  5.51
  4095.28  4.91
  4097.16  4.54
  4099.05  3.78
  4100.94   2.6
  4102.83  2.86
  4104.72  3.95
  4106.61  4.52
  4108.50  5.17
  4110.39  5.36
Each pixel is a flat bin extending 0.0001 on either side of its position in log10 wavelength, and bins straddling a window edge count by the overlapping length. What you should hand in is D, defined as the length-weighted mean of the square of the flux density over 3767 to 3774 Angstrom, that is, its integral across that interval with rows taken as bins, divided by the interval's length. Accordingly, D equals 10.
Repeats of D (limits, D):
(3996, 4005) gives 43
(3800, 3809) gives 25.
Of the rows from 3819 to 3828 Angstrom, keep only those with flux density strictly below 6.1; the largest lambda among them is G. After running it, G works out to 3827.22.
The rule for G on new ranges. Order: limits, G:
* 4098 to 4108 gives 4106.61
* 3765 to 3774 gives 3772.97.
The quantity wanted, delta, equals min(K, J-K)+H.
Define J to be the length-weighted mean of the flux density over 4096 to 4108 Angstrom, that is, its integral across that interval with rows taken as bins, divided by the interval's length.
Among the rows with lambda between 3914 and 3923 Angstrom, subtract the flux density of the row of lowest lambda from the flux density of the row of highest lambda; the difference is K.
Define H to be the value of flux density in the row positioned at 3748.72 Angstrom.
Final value 3.0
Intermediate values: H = 3.04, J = 3.8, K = -0.07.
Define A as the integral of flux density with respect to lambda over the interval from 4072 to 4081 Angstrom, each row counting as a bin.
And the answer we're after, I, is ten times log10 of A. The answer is 17.6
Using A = 57.0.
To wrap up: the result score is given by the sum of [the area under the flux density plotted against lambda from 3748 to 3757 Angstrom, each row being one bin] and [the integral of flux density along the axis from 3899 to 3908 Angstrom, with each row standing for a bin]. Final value 87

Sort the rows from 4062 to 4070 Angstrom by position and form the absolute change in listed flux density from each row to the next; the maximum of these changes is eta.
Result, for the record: 0.18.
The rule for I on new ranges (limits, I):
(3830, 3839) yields 14.8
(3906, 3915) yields 17.7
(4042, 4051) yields 17.8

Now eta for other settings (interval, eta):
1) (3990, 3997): 0.15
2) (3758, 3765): 0.61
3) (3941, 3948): 0.21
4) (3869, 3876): 0.20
